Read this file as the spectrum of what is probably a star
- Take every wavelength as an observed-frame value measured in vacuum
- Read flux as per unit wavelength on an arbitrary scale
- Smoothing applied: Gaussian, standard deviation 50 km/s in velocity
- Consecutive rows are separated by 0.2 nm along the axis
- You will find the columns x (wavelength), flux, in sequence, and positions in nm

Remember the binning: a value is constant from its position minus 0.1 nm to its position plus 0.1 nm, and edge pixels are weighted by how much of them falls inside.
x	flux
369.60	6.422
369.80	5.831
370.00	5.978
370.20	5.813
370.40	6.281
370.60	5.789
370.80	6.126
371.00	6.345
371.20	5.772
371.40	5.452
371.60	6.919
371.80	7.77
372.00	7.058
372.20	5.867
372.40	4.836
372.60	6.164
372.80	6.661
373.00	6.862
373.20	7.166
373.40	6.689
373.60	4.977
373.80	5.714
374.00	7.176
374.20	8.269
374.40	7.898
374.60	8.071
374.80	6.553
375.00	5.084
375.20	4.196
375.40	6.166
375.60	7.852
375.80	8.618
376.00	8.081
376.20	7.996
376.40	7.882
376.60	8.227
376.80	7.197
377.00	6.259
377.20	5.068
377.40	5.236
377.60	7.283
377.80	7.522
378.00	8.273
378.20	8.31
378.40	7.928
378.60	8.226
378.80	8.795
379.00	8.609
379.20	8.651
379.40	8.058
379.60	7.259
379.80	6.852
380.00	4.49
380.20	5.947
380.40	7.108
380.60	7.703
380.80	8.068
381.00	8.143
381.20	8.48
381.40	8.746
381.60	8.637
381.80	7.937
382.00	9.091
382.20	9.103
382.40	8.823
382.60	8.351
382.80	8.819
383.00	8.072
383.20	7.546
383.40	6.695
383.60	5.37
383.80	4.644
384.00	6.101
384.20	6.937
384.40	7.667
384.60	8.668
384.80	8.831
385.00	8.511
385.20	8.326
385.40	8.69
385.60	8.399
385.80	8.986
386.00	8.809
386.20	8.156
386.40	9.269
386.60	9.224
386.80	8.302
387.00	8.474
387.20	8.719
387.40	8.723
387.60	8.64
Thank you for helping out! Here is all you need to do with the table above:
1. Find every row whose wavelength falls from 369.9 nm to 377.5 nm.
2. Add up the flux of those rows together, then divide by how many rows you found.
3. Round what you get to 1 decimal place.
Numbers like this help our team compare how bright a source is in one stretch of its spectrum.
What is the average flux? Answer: 6.6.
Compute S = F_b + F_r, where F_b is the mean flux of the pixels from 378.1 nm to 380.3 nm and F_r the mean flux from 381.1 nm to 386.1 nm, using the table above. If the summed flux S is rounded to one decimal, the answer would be 15.6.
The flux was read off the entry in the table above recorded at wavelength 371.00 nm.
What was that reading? 6.345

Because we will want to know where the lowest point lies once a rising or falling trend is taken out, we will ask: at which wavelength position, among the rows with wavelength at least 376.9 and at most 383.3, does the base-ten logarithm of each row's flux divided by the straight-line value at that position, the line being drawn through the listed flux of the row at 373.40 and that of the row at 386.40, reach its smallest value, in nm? 380.00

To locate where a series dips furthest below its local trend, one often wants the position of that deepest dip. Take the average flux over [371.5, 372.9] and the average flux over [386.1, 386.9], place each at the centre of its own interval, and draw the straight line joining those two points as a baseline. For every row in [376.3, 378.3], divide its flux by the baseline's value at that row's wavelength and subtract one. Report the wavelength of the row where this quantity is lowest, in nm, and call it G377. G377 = 377.20 nm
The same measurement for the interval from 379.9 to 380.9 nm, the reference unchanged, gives 380.00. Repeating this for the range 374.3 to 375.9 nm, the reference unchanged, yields 375.20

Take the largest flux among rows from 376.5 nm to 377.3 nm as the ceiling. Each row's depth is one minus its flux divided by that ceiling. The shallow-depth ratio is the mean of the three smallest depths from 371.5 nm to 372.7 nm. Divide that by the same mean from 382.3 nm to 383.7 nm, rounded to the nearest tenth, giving -2.2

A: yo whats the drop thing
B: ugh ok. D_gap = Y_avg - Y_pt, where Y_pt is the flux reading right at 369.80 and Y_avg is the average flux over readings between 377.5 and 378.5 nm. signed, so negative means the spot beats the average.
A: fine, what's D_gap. 2.0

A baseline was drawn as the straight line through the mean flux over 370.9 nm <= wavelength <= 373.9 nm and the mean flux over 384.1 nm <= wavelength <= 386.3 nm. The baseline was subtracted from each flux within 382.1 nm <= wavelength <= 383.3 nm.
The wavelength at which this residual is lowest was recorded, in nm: 383.20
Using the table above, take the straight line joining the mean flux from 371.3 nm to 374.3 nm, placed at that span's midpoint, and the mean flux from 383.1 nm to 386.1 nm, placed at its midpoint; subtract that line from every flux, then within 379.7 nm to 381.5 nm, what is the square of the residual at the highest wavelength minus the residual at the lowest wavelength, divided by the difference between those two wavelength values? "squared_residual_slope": 1.19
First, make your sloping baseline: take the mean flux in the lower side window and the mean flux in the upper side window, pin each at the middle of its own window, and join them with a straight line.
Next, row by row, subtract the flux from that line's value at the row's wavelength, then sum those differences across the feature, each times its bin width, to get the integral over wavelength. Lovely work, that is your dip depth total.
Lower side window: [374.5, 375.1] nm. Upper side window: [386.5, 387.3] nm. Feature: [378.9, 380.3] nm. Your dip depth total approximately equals 0.4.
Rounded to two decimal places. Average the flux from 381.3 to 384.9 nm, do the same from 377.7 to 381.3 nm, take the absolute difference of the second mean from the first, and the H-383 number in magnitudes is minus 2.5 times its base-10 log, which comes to 2.62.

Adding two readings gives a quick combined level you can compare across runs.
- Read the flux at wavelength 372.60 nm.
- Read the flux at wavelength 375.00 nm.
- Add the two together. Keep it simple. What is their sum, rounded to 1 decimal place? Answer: 11.2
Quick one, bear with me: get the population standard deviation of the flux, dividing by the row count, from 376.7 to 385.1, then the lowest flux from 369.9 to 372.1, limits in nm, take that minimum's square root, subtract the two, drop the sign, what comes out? 1.09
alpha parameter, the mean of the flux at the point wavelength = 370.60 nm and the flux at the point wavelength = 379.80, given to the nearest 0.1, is 6.3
